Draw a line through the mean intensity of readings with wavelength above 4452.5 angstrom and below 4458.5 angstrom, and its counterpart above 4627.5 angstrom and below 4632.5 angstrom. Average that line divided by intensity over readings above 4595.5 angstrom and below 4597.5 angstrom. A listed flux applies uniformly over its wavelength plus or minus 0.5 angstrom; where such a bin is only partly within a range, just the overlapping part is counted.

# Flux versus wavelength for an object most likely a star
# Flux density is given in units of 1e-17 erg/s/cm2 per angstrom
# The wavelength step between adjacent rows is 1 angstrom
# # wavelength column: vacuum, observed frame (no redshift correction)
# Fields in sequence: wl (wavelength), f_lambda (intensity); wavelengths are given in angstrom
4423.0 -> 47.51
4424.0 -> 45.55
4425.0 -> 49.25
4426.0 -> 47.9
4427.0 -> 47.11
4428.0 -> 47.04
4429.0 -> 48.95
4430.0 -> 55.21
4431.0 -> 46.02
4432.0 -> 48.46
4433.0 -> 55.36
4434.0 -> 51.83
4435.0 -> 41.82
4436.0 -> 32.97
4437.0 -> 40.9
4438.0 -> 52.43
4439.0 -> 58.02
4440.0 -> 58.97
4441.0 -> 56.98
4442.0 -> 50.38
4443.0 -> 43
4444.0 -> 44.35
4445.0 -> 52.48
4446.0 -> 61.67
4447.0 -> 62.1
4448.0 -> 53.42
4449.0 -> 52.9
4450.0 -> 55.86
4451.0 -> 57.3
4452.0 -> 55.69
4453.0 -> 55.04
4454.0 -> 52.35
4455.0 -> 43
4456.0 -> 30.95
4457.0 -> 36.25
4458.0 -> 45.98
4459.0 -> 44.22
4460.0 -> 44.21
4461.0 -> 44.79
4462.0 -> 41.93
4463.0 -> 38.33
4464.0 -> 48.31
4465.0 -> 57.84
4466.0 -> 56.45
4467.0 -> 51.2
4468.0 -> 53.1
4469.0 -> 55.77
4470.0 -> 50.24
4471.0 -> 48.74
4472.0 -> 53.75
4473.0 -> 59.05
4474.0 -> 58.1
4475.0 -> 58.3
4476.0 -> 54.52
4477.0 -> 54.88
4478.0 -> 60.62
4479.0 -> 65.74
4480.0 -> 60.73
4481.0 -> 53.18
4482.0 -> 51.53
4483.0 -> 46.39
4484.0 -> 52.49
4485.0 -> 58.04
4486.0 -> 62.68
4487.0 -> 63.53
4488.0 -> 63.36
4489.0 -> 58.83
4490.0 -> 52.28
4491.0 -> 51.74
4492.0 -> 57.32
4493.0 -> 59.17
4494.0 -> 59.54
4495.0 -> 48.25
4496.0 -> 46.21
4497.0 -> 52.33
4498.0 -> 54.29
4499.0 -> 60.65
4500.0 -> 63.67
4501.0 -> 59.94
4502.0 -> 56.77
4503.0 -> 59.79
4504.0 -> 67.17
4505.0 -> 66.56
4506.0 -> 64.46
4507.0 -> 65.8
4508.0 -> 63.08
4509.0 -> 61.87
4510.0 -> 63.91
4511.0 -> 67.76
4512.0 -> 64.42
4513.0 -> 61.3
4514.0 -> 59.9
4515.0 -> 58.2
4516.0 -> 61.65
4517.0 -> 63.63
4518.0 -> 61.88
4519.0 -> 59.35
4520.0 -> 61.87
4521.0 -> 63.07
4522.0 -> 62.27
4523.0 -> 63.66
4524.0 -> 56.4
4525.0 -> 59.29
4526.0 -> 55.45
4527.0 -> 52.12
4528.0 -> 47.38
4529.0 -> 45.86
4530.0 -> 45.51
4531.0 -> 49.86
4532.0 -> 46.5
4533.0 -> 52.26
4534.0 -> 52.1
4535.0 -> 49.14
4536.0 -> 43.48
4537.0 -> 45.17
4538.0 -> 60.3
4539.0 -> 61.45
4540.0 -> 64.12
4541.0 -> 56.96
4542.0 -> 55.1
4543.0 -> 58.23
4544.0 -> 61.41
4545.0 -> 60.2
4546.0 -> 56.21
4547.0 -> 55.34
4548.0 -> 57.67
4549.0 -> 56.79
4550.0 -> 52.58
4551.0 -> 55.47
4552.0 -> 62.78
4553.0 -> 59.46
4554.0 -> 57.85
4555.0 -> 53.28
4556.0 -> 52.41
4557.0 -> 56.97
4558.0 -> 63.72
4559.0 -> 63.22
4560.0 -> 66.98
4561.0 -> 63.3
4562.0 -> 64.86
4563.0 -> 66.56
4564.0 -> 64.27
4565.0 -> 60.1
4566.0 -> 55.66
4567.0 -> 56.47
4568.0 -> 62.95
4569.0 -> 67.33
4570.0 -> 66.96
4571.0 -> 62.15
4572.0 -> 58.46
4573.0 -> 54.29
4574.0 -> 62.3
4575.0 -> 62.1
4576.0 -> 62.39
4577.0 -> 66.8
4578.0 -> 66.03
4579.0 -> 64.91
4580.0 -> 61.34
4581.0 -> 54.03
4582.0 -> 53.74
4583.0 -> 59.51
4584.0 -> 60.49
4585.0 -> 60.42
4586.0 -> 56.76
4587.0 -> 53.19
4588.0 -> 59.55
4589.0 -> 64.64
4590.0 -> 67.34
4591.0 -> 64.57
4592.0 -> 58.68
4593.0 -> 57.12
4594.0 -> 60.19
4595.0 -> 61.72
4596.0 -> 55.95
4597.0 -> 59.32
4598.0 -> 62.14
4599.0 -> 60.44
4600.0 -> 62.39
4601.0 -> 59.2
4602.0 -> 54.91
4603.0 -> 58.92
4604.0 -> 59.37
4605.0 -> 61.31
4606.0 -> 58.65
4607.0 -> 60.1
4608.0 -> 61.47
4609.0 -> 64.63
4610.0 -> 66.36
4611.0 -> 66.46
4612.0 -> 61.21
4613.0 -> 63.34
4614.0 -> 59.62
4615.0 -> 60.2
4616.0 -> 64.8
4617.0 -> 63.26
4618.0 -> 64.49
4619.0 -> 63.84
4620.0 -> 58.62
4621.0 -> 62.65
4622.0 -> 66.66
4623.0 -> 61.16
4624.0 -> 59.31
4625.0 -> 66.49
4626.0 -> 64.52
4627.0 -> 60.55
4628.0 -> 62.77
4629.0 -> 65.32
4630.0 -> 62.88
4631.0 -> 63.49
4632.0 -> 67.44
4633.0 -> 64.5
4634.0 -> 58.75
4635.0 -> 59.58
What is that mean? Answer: 1.05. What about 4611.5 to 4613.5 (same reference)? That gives 1.00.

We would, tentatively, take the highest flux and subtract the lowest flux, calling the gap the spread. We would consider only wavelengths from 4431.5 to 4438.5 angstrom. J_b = 22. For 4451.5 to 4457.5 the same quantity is 25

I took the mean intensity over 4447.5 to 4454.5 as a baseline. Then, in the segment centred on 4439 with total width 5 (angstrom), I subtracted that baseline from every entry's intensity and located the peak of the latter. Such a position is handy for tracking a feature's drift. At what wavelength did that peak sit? 4440.0 angstrom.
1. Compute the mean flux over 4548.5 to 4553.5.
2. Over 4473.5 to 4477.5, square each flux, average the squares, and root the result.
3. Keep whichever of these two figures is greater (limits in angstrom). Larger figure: 57.4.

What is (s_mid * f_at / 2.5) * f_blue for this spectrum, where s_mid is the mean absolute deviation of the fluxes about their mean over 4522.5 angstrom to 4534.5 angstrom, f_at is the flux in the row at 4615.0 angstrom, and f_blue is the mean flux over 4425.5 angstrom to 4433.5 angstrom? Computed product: 5179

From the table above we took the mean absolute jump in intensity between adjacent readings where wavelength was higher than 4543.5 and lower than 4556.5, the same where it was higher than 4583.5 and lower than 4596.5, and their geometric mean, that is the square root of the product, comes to 3.2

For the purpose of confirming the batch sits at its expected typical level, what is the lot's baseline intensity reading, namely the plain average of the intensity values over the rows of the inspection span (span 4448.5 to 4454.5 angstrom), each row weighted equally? 55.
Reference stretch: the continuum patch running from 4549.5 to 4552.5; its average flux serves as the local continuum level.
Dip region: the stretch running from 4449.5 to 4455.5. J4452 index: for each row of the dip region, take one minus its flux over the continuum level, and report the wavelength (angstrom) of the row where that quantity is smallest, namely 4451.0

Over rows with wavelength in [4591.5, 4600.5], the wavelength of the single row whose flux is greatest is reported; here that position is 4600.0 angstrom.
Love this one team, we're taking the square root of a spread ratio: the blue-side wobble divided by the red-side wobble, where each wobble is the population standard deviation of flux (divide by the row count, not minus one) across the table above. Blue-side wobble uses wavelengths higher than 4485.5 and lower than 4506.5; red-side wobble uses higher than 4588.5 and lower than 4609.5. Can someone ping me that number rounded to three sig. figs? 1.39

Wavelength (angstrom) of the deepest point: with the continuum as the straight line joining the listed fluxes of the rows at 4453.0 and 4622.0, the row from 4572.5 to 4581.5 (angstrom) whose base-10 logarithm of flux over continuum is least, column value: 4581.0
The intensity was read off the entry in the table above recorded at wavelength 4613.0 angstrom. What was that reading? 63.34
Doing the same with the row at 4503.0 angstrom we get 59.79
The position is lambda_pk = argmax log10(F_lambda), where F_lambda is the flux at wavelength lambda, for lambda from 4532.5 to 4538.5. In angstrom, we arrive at 4538.0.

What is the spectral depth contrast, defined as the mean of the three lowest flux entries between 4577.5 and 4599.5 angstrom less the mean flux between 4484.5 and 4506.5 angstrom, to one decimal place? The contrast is -4.8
